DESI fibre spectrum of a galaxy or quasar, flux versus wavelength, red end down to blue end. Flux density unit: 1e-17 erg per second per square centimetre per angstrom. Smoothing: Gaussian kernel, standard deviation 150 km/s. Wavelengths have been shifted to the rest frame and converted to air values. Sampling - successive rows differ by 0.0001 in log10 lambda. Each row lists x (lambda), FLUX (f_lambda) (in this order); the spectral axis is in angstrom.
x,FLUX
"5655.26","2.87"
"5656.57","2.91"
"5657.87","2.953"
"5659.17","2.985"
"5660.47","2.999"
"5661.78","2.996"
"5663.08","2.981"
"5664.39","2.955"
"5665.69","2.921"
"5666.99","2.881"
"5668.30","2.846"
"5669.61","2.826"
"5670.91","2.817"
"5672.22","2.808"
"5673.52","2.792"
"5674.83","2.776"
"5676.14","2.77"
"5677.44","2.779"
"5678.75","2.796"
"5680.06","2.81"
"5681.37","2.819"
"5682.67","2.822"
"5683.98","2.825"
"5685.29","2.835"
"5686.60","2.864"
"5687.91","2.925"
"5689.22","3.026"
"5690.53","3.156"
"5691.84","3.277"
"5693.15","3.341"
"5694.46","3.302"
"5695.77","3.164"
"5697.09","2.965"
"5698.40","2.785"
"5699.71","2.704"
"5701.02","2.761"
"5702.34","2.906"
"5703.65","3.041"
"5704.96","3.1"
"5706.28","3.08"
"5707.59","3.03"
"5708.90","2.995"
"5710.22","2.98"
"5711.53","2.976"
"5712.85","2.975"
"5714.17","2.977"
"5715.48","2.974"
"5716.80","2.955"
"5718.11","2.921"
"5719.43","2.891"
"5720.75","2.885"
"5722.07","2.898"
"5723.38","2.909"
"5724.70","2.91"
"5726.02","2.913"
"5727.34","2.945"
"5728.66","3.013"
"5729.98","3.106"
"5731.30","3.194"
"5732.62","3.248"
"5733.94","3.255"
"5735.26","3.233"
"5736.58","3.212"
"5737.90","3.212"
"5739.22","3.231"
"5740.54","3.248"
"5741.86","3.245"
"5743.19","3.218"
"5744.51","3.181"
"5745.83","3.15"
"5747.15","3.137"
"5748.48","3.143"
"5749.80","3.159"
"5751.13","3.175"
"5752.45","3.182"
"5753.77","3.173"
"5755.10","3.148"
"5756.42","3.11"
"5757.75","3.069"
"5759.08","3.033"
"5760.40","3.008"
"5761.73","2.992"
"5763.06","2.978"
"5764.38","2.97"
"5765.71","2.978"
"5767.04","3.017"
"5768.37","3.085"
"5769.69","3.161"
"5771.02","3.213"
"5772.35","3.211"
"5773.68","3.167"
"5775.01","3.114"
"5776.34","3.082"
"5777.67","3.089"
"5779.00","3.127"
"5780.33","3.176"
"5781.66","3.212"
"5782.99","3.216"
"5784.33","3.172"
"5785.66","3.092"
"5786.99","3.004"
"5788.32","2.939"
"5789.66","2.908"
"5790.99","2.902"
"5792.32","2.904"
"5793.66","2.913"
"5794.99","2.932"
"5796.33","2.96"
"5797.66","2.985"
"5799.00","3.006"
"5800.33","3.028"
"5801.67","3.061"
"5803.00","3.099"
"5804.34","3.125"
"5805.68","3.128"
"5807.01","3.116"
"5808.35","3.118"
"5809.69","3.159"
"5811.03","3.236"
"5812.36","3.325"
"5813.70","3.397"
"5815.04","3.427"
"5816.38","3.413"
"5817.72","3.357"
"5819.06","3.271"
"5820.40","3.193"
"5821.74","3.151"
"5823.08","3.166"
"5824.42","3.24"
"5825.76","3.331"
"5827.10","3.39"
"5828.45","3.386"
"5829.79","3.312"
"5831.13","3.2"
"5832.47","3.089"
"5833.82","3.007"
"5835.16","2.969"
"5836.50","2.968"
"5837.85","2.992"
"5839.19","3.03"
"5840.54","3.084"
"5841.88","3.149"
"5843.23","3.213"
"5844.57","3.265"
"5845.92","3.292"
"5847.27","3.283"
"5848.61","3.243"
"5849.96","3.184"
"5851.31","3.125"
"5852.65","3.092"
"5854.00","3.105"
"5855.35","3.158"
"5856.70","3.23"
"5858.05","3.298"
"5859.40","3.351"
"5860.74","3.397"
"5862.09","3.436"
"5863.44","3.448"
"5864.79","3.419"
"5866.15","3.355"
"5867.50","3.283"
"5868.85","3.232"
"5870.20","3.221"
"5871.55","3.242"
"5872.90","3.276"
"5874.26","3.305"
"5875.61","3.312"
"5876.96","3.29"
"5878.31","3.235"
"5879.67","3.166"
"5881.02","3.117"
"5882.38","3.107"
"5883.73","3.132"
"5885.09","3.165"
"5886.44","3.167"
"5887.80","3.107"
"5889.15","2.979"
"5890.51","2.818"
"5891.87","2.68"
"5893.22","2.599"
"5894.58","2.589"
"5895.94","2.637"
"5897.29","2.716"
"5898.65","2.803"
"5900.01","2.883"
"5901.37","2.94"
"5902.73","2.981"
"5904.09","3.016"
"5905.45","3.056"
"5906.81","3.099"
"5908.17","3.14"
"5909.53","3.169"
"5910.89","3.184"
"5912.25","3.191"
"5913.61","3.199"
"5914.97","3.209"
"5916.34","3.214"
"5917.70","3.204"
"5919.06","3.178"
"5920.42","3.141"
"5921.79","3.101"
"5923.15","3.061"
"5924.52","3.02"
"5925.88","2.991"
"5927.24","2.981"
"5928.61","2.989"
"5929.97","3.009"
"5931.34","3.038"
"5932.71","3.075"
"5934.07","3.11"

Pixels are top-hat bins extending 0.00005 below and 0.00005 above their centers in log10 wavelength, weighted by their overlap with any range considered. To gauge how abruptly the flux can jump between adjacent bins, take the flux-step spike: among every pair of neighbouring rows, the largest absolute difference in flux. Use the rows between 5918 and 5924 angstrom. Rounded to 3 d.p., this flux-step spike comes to 0.040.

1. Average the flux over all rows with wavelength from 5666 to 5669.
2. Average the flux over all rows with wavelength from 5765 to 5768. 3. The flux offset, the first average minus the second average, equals -0.13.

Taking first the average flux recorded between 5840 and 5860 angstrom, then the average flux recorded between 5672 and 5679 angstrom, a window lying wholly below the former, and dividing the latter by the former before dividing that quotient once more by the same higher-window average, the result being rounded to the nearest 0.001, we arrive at 0.271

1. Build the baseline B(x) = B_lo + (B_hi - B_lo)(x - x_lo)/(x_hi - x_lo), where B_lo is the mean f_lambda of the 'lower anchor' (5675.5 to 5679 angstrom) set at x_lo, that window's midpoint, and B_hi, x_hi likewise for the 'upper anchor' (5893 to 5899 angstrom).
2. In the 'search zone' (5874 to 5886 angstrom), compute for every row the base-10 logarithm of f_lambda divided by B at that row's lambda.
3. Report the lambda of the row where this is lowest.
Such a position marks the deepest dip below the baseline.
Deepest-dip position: 5882.38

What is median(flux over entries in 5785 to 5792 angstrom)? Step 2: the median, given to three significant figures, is 2.94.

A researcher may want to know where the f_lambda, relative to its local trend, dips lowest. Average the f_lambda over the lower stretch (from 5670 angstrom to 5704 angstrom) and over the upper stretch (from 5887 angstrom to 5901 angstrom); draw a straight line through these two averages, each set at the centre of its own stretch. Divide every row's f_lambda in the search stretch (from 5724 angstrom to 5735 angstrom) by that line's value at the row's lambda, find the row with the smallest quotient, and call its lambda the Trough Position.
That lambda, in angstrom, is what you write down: 5724.70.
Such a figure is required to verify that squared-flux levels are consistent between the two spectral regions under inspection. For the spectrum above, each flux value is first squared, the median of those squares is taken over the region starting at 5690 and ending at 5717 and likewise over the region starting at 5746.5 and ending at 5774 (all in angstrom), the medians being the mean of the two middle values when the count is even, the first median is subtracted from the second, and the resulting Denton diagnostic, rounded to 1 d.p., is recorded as 1.0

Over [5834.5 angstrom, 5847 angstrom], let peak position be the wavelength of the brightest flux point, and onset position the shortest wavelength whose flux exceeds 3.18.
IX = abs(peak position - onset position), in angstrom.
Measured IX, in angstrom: 2.7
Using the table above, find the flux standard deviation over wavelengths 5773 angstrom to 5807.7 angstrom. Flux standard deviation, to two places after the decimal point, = 0.10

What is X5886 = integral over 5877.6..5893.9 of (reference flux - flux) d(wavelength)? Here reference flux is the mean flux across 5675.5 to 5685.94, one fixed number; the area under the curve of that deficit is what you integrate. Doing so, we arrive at -3.5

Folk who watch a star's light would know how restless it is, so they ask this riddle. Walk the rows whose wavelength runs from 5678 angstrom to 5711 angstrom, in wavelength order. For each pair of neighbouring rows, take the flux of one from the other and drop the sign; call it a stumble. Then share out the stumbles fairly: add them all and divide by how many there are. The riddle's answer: 0.071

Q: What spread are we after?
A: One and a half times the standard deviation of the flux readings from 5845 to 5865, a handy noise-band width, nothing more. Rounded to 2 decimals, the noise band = 0.18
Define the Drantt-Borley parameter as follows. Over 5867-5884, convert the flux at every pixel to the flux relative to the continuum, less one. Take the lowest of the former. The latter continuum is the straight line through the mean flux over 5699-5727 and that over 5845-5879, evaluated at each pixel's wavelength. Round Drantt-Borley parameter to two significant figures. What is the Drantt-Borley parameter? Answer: -0.063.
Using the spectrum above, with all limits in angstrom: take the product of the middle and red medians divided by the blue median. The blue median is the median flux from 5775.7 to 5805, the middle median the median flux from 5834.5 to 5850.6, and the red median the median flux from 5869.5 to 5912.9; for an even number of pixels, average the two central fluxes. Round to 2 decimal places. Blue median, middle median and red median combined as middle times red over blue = 3.24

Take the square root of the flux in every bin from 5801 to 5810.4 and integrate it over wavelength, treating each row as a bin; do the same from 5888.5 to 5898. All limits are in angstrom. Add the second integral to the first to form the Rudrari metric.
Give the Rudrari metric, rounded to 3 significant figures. 32.2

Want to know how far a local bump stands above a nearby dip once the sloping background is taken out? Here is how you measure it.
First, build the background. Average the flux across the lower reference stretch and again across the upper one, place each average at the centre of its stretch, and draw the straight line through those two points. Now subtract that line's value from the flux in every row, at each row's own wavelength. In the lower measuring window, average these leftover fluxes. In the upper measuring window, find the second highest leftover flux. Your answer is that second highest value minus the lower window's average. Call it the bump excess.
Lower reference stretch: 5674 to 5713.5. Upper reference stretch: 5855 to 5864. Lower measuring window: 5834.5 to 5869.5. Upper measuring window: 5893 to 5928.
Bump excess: -0.15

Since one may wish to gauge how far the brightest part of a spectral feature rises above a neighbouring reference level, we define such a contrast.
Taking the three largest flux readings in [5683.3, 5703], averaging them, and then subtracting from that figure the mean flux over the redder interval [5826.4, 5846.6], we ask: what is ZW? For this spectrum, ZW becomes 0.15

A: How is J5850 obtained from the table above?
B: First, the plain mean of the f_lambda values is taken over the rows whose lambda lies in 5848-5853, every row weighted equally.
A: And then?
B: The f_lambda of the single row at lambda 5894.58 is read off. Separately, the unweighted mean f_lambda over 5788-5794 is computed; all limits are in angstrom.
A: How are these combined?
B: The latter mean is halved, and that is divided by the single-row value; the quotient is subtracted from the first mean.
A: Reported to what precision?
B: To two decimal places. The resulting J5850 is 2.60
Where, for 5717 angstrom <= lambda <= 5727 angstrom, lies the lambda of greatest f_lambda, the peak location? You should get 5718.11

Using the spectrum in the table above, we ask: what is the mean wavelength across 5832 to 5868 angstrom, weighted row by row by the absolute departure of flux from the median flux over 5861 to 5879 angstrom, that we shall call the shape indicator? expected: 5845.7 angstrom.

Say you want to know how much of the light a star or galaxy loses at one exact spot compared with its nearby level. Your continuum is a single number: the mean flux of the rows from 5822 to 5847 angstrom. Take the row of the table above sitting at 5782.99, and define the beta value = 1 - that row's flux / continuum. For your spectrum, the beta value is -0.01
